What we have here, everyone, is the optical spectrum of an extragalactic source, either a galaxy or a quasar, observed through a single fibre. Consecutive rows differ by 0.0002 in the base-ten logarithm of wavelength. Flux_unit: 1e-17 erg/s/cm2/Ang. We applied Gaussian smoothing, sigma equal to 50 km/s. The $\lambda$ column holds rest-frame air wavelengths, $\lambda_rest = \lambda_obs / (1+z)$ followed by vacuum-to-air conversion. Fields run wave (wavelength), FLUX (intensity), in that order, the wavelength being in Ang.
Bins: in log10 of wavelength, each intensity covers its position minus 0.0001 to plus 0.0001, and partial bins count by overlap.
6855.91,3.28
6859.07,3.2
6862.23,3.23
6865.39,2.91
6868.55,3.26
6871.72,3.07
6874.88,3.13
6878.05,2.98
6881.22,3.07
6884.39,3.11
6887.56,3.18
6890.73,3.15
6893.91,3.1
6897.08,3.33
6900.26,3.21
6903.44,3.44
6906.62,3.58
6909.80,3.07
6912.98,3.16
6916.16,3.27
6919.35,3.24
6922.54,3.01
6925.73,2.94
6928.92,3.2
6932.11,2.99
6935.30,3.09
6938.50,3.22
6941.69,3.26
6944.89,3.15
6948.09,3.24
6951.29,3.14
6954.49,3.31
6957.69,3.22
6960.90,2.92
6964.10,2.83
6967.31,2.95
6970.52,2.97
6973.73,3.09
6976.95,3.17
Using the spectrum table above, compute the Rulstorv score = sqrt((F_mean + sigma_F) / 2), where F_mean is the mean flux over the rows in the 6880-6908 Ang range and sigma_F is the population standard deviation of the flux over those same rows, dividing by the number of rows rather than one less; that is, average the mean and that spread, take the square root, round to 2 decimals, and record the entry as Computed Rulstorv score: 1.30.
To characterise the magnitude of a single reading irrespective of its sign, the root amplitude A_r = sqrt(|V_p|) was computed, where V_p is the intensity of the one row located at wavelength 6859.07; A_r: 1.79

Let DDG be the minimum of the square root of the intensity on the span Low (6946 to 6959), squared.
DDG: 3.14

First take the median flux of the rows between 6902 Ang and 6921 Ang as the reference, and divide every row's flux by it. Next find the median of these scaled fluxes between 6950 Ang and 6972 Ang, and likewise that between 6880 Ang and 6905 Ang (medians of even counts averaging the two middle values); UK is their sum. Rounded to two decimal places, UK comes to 1.88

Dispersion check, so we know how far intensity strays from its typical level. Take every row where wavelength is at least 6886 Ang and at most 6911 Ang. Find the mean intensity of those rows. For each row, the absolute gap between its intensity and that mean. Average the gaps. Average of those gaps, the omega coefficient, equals 0.14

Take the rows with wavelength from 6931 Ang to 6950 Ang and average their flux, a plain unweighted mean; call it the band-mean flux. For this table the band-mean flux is 3.16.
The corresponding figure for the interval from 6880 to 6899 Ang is 3.16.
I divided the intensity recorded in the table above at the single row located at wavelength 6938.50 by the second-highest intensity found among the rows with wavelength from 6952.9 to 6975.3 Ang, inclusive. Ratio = 1.00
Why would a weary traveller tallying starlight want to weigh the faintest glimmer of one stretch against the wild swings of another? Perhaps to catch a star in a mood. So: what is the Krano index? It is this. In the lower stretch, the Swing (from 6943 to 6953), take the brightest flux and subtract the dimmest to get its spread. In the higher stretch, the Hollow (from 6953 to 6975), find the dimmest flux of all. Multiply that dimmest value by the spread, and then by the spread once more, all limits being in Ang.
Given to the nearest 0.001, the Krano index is 0.028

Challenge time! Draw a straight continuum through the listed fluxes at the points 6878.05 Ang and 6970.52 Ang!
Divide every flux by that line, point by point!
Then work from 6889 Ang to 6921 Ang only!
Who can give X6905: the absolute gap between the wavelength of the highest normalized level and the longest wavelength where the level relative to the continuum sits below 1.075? 6.4 Ang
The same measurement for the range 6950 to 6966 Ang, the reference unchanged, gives 9.6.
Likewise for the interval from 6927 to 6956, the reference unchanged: 3.2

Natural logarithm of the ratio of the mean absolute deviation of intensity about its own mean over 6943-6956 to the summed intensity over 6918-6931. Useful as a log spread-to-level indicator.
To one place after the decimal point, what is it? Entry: -5.3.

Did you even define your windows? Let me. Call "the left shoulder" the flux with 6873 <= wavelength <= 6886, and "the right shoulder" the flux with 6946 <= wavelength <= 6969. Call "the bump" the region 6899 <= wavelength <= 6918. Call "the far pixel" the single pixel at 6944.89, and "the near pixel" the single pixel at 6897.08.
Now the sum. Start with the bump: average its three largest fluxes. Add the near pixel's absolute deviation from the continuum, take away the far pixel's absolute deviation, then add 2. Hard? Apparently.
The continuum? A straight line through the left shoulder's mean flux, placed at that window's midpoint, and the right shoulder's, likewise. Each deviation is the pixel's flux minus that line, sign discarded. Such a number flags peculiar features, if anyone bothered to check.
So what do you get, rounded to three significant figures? 5.62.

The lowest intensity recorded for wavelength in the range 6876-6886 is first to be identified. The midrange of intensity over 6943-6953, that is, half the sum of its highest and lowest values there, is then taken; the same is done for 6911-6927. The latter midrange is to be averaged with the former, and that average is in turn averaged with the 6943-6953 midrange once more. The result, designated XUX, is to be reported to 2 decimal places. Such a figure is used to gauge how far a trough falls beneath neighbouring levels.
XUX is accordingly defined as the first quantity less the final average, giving -0.19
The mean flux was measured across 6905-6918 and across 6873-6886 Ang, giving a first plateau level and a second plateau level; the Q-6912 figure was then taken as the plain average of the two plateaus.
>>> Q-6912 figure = 3.17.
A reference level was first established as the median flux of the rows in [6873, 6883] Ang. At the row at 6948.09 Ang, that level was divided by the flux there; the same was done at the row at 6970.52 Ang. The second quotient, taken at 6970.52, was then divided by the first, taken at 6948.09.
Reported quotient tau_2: 1.09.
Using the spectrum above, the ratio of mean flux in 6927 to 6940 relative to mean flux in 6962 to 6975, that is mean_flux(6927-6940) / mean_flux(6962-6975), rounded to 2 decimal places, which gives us 1.06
